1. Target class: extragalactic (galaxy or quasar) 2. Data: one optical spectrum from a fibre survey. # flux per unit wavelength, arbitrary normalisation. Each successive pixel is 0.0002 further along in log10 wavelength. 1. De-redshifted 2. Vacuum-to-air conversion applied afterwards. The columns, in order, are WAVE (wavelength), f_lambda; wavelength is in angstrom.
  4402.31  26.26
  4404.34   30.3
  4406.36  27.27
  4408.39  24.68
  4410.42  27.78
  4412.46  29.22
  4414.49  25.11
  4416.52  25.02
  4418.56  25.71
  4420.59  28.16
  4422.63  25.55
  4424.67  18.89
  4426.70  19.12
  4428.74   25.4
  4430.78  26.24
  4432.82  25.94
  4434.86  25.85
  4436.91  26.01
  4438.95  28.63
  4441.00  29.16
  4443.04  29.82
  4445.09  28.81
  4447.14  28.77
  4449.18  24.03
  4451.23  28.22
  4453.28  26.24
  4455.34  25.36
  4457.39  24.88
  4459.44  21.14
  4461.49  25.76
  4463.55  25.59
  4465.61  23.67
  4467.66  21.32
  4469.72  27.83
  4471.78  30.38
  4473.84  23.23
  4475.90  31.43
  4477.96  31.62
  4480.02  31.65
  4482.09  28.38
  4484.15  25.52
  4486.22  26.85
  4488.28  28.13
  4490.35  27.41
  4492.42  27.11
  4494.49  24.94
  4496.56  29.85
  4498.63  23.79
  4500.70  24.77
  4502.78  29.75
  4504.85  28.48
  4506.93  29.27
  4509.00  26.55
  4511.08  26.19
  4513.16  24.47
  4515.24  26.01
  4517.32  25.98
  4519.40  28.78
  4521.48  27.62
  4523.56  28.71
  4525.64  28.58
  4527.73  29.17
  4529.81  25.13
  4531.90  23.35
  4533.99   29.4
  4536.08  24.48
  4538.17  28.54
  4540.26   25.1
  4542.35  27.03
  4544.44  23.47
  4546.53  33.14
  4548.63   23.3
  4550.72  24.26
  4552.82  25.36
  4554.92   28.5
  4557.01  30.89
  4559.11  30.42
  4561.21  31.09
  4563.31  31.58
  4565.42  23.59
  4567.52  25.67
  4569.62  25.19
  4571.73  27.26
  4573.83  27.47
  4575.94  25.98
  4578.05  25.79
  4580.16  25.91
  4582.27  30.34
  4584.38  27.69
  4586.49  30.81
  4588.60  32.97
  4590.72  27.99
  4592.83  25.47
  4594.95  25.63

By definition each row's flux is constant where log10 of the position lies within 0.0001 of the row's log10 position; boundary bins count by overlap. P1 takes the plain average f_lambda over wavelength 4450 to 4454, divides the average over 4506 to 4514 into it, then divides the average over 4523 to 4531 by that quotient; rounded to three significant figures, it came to 27.3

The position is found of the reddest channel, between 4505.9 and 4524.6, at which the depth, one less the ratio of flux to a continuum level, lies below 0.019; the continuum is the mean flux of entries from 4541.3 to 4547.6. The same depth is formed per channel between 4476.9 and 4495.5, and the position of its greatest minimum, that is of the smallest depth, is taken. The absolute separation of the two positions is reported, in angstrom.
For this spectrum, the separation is 43.5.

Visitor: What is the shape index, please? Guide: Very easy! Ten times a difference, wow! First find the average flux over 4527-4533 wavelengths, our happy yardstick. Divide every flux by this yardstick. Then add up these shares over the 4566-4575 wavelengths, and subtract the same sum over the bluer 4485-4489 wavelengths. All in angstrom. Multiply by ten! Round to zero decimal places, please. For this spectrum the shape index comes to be 20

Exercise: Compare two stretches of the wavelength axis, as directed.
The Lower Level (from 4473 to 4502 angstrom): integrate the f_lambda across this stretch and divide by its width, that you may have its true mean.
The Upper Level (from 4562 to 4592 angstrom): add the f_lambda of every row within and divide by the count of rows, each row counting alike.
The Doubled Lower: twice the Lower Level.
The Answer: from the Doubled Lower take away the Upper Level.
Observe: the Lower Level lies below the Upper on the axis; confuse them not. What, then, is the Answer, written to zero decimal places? 27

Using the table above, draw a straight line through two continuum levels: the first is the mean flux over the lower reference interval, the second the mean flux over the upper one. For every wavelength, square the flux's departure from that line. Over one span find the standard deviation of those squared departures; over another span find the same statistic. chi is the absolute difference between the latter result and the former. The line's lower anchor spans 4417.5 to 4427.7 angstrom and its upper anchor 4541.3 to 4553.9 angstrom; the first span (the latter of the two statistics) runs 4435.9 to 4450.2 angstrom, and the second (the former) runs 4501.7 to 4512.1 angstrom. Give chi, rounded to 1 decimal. 3.6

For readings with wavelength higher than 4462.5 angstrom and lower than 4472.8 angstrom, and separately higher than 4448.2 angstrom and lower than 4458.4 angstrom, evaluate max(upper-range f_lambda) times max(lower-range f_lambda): 857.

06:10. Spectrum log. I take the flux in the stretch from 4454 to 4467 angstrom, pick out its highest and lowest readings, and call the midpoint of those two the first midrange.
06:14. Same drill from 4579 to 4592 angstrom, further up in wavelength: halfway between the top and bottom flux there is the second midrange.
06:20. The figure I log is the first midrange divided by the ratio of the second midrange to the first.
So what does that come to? 19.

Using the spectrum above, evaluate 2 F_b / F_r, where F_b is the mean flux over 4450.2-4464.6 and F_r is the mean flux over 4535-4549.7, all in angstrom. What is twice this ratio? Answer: 1.91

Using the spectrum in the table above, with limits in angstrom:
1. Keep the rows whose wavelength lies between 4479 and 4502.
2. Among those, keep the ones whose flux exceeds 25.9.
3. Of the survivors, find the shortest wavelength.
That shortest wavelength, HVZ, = 4480.02 angstrom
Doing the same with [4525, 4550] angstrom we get 4525.64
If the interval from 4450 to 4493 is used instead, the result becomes 4451.23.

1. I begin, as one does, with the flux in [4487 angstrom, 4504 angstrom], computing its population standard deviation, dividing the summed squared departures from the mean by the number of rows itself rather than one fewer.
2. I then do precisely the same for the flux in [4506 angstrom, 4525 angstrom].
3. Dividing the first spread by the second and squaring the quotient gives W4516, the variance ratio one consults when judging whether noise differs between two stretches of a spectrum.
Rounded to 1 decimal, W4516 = 2.0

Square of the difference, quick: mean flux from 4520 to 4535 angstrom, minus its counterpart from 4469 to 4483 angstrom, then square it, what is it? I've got 3.2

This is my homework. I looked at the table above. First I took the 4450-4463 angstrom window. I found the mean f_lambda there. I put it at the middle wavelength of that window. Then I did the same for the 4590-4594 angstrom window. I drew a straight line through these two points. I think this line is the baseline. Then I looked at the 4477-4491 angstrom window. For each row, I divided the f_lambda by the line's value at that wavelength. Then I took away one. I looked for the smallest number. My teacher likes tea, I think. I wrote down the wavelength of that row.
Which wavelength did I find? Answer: 4484.15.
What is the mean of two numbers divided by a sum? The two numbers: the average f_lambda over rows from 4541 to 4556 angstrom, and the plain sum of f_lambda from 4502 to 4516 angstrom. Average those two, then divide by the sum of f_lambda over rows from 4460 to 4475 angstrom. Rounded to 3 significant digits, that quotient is 0.611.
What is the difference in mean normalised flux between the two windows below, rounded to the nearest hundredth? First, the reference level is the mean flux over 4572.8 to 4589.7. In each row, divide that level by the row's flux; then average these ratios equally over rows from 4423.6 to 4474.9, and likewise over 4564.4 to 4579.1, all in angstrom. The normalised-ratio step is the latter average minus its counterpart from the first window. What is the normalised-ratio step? -0.03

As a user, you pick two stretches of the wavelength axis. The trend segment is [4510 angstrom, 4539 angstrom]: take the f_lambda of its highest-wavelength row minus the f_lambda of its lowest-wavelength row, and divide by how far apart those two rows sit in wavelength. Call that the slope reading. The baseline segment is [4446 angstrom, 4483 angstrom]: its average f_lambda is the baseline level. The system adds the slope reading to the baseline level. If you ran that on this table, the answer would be 26.7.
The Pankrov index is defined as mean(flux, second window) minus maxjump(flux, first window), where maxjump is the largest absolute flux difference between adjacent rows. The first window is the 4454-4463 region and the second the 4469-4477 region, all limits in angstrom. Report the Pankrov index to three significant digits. 23.6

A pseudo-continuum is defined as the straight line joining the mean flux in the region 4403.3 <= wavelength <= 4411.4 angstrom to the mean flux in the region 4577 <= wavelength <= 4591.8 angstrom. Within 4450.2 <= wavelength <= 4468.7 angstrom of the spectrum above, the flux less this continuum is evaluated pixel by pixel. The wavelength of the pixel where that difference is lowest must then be 4459.44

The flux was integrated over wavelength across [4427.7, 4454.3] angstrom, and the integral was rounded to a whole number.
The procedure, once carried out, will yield 722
